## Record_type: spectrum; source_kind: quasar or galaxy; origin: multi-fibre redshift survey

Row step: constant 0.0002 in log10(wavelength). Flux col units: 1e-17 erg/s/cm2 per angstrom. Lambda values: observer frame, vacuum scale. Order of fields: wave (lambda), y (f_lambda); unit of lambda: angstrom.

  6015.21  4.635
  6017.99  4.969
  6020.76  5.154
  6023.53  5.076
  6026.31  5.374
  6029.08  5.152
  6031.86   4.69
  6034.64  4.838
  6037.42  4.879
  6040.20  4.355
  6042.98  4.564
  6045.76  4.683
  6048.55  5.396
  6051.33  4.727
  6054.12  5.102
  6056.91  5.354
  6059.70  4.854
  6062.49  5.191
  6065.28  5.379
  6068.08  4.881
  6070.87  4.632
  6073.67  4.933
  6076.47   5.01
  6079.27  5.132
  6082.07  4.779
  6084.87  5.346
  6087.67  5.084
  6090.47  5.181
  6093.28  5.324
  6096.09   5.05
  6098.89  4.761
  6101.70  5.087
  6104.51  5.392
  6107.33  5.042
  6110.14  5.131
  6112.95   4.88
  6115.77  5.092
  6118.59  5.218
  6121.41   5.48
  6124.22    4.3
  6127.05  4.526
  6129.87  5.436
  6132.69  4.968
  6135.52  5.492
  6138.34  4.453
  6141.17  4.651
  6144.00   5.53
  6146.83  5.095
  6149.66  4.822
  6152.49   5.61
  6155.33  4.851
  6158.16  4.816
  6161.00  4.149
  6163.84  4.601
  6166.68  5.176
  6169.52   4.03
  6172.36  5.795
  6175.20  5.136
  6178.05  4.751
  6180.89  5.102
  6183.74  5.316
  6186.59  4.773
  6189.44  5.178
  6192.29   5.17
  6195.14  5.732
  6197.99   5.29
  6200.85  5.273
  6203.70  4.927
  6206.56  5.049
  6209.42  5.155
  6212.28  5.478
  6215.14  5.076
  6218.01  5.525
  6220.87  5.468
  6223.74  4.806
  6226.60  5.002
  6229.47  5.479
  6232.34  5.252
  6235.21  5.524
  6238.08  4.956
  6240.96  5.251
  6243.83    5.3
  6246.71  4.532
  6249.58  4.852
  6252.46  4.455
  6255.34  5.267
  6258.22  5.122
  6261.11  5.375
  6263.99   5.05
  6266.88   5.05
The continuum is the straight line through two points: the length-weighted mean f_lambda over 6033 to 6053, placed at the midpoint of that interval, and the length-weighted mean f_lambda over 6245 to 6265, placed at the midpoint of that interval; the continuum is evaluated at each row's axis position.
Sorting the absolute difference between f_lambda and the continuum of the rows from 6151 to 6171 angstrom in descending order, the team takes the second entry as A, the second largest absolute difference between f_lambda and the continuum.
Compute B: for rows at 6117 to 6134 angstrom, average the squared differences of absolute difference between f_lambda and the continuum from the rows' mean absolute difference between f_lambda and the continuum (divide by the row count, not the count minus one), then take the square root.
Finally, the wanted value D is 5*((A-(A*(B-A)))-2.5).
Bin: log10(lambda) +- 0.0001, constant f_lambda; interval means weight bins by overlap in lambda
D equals -7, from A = 0.74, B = 0.180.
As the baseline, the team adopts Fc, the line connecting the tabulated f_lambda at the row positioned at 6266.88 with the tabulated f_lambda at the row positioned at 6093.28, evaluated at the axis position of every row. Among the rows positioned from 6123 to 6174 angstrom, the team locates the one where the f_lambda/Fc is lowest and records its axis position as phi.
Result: 6169.52 angstrom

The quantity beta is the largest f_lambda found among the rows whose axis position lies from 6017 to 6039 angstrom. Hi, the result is 5.374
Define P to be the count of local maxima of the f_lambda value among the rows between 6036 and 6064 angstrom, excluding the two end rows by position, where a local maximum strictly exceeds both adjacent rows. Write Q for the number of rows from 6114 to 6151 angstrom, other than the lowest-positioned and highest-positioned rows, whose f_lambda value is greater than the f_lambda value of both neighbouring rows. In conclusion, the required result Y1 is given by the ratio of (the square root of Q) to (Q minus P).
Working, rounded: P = 2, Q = 4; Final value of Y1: 1.00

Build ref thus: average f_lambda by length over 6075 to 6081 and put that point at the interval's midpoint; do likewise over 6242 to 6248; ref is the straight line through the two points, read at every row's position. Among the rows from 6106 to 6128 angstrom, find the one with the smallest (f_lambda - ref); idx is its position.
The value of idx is 6124.22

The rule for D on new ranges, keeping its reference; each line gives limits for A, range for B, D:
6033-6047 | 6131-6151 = -11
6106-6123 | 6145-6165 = -10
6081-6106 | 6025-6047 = -9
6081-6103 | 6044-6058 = -9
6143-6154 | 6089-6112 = -7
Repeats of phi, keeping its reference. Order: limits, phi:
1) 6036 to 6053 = 6040.20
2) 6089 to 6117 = 6098.89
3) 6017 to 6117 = 6040.20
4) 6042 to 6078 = 6042.98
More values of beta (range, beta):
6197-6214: 5.478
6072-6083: 5.132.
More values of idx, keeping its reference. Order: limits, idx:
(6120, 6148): 6124.22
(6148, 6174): 6169.52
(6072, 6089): 6082.07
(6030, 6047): 6040.20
